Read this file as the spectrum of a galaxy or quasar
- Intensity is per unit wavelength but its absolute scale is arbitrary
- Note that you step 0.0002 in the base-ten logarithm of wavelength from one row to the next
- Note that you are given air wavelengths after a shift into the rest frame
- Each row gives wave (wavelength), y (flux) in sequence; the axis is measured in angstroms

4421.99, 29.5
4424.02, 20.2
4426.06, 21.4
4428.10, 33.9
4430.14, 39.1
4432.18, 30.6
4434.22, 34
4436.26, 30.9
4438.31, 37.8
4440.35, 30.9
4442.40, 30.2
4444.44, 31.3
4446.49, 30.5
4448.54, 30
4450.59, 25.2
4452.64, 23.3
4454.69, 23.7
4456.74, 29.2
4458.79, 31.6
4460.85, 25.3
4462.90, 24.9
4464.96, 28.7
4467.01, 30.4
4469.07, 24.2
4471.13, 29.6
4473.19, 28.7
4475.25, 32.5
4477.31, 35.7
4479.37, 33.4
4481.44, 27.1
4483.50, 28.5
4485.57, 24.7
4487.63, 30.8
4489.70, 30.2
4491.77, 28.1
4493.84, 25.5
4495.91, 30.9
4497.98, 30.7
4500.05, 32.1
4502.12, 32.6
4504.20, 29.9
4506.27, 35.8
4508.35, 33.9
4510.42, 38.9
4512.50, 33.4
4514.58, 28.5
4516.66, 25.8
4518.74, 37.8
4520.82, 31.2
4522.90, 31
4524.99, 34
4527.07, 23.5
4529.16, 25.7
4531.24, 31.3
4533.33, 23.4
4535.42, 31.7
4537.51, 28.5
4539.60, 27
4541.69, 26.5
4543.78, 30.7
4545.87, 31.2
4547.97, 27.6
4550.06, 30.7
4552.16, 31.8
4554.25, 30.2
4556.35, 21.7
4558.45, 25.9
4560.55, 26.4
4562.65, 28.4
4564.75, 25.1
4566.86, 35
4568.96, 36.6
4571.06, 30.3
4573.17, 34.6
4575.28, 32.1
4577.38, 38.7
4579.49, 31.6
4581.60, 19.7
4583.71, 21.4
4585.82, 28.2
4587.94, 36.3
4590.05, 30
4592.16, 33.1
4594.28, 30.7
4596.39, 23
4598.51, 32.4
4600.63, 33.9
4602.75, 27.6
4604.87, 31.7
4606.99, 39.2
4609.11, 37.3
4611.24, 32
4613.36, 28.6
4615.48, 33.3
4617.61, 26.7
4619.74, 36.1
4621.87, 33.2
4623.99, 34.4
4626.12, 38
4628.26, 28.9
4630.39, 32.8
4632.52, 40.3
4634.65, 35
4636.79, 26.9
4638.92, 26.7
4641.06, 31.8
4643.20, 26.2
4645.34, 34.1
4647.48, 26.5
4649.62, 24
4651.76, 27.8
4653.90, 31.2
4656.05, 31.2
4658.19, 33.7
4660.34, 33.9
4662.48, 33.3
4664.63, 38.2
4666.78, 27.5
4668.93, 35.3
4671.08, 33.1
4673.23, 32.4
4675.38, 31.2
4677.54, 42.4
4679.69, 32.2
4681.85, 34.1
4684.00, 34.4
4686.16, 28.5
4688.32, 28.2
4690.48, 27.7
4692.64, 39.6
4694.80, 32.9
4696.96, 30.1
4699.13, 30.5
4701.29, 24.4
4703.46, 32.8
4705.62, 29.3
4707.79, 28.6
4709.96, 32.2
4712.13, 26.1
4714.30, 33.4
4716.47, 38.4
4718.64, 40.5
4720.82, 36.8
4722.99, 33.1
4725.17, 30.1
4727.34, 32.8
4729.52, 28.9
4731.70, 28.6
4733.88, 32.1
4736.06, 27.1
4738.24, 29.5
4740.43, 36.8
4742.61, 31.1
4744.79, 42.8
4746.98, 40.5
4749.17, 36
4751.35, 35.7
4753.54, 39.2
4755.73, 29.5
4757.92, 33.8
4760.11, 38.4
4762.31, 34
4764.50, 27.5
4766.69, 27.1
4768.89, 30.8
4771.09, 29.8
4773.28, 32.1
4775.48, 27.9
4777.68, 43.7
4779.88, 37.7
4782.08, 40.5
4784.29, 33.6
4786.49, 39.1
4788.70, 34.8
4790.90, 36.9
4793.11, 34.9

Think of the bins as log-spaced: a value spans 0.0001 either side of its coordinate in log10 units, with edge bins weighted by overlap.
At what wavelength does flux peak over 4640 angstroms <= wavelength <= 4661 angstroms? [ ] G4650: 4645.34 angstroms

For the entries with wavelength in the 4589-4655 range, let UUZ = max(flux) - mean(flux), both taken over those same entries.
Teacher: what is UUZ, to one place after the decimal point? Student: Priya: 8.9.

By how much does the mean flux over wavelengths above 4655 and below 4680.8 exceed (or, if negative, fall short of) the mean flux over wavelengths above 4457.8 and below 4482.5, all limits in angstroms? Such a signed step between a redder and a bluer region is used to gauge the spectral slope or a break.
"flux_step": 4.4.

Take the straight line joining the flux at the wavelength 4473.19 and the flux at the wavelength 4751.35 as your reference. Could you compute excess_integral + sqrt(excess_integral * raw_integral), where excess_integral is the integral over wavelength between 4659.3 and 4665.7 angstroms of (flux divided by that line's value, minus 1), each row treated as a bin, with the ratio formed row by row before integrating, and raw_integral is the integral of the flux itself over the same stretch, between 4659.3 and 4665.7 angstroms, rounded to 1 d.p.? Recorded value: 8.8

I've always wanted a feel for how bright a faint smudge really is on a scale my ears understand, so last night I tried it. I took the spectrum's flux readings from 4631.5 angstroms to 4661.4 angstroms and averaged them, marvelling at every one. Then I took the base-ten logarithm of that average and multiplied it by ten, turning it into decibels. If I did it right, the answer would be 14.9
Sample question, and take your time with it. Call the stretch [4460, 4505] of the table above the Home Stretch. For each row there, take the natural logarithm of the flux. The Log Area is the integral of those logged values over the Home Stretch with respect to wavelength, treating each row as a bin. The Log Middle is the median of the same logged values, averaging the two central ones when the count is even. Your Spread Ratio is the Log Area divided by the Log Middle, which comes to 45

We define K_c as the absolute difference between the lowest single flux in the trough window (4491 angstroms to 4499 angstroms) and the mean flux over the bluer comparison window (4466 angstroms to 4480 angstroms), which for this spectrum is 5.1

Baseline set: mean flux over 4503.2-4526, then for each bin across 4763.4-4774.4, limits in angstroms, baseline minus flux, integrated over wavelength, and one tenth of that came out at 4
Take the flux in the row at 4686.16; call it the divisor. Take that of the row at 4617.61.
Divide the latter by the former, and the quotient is 0.94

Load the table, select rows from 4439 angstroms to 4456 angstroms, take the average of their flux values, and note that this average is 28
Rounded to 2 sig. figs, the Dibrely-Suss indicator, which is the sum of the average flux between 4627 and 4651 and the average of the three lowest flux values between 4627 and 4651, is 56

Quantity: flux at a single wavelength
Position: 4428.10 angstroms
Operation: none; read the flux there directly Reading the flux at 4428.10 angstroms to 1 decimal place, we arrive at 33.9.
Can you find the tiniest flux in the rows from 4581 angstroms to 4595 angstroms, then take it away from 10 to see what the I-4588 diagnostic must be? -9.7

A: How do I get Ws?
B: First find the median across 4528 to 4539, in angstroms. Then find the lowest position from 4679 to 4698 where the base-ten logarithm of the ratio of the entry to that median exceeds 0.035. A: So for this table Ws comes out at 4679.69 angstroms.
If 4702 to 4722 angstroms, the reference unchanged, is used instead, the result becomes 4703.46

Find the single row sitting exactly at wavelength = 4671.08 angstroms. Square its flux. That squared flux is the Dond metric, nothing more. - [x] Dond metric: 1096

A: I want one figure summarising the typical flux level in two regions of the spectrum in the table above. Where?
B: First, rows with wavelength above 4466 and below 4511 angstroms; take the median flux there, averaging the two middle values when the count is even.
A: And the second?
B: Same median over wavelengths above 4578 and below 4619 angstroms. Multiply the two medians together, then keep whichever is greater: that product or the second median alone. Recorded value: 965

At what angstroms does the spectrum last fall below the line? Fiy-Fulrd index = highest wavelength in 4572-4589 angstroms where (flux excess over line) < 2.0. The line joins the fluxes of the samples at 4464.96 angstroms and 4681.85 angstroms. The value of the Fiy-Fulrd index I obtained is 4585.82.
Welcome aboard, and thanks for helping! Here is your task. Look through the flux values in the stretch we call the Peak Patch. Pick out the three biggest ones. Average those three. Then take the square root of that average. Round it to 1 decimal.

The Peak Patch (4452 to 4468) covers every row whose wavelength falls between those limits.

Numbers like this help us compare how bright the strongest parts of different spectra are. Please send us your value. 5.5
